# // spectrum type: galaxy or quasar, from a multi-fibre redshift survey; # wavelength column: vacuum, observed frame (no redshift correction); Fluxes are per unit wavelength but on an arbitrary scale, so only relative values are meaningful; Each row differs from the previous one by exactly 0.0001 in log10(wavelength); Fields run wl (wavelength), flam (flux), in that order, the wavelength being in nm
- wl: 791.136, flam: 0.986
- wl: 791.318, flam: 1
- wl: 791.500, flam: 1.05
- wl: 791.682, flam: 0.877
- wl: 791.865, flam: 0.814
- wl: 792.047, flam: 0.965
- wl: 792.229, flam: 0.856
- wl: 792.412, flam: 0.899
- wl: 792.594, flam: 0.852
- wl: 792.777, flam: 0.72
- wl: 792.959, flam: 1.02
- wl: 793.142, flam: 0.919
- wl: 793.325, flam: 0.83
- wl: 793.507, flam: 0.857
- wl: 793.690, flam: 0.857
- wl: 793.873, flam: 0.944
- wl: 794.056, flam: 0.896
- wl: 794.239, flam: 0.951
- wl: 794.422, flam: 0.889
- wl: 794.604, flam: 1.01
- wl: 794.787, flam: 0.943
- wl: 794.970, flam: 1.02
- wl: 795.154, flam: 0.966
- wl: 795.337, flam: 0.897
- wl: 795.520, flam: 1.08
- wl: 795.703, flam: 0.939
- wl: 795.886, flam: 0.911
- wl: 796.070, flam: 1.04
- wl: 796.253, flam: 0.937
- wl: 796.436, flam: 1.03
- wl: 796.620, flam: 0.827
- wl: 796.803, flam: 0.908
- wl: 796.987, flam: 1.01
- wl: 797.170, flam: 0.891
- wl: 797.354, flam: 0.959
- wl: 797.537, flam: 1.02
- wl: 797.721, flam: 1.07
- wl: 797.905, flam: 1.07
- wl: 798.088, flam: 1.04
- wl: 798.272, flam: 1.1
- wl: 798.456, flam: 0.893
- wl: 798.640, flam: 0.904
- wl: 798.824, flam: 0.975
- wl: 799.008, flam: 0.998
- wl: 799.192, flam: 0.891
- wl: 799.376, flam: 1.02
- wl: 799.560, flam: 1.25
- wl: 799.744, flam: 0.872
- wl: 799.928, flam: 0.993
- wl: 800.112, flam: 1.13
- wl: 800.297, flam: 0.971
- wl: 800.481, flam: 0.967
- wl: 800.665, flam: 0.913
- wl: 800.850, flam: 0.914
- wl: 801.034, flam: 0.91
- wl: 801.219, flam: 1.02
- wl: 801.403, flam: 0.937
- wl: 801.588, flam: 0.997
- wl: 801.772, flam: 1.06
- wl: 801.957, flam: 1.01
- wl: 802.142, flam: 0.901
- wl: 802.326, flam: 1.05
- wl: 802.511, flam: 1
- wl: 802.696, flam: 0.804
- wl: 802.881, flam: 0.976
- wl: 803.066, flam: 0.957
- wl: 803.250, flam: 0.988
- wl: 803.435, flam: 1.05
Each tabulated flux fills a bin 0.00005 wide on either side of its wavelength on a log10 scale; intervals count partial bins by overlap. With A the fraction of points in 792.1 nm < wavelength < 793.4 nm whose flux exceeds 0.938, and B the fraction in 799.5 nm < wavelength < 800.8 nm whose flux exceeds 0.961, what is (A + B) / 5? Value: 0.17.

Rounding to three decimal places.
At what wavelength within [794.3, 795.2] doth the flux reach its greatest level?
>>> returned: 794.970 nm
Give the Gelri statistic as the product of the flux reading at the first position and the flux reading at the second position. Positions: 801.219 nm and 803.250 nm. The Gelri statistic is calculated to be 1.01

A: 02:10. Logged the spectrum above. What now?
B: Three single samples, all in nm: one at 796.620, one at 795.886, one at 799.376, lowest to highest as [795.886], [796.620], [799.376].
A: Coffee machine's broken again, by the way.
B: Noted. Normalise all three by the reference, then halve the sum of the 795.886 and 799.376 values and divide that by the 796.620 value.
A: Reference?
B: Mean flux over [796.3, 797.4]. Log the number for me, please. 1.17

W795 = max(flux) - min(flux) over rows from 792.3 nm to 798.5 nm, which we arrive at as 0.38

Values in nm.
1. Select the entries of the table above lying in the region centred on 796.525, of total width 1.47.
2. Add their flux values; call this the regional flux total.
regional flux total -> 7.55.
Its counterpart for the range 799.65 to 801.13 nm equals 7.67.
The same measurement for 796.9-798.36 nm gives 8.16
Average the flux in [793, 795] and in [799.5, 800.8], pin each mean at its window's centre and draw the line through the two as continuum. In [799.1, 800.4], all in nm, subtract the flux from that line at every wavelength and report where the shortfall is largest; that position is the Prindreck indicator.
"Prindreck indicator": 799.744 nm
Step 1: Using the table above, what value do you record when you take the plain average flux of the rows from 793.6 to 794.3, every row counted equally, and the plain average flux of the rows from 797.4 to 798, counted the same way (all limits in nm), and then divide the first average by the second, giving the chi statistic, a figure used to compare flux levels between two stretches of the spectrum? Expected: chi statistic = 0.87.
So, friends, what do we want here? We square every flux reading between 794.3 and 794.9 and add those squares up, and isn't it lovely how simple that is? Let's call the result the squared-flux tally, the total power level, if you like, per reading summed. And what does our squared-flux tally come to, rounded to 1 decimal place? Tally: 2.7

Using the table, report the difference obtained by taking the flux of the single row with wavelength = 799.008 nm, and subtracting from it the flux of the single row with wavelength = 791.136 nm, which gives 0.01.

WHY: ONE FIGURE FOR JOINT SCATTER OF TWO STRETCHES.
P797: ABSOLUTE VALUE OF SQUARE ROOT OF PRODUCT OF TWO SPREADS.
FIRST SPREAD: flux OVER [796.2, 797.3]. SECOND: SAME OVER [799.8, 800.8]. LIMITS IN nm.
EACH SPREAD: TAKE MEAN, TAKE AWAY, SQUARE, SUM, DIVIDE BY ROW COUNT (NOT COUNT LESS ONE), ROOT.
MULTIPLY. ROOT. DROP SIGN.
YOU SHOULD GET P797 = 0.071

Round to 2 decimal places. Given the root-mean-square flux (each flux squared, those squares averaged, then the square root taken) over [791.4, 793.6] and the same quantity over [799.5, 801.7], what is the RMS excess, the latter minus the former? 0.10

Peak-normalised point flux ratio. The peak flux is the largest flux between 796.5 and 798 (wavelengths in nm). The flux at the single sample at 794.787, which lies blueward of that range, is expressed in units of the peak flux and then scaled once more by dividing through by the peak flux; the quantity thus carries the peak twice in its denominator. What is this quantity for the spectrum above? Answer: 0.82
